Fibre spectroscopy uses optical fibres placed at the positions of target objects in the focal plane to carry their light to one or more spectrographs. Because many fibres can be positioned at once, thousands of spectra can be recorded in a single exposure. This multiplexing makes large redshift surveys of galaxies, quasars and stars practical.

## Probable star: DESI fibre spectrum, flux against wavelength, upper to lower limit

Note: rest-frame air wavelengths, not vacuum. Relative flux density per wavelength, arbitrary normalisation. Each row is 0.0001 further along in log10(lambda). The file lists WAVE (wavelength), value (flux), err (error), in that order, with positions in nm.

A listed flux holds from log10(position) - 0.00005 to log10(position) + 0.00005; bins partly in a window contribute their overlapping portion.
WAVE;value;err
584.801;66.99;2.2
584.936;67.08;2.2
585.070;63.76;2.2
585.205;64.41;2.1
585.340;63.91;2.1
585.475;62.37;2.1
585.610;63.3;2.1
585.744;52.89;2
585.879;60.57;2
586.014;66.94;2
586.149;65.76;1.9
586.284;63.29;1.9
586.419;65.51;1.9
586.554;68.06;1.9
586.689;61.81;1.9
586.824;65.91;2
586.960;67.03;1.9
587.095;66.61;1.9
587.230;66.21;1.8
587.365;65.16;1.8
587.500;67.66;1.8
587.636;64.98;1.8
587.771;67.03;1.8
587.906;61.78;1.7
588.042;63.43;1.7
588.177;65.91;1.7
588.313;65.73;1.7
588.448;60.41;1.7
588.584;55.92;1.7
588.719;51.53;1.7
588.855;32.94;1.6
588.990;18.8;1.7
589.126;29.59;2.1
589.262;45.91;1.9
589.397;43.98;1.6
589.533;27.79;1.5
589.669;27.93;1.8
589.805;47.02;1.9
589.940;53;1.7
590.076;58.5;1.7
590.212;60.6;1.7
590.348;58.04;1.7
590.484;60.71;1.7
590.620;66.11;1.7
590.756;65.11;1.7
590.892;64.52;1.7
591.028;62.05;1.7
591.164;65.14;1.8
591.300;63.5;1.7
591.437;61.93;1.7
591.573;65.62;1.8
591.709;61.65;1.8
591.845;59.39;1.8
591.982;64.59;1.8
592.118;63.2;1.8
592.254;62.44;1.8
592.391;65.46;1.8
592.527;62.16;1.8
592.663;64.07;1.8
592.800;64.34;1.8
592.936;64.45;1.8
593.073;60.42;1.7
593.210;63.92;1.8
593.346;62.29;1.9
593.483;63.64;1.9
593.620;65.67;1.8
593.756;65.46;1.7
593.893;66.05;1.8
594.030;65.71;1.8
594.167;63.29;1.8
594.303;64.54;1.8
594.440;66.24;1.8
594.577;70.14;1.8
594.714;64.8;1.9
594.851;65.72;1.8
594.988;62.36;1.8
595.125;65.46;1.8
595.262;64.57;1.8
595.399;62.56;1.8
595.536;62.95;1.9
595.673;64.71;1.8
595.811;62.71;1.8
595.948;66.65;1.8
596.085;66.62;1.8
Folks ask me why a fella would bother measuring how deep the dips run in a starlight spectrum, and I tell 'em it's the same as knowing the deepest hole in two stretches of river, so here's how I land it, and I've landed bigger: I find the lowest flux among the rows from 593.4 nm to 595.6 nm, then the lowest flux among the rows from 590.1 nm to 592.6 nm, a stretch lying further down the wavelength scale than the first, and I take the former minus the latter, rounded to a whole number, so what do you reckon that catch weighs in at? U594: 4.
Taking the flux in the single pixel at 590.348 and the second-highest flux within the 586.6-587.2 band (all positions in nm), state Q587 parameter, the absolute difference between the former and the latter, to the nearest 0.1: 8.6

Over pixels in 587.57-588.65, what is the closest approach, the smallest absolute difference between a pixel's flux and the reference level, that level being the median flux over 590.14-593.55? 0.07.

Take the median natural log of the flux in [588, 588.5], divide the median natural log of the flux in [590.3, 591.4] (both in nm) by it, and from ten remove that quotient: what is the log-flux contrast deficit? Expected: 9.002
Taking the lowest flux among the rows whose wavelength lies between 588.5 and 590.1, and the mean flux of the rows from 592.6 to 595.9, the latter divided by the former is 3.43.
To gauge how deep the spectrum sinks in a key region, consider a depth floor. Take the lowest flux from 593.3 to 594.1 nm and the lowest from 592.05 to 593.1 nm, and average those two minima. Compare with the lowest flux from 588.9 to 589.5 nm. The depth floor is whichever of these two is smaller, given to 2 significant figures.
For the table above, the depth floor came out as 19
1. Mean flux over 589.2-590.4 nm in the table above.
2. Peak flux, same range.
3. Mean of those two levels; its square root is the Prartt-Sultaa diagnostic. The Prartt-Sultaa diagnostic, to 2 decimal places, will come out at 7.33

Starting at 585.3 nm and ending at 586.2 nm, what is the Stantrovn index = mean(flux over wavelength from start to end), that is 62.2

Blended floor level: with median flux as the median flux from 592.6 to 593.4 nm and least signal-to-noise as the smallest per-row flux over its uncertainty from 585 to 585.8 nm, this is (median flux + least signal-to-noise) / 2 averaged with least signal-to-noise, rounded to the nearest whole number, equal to 36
